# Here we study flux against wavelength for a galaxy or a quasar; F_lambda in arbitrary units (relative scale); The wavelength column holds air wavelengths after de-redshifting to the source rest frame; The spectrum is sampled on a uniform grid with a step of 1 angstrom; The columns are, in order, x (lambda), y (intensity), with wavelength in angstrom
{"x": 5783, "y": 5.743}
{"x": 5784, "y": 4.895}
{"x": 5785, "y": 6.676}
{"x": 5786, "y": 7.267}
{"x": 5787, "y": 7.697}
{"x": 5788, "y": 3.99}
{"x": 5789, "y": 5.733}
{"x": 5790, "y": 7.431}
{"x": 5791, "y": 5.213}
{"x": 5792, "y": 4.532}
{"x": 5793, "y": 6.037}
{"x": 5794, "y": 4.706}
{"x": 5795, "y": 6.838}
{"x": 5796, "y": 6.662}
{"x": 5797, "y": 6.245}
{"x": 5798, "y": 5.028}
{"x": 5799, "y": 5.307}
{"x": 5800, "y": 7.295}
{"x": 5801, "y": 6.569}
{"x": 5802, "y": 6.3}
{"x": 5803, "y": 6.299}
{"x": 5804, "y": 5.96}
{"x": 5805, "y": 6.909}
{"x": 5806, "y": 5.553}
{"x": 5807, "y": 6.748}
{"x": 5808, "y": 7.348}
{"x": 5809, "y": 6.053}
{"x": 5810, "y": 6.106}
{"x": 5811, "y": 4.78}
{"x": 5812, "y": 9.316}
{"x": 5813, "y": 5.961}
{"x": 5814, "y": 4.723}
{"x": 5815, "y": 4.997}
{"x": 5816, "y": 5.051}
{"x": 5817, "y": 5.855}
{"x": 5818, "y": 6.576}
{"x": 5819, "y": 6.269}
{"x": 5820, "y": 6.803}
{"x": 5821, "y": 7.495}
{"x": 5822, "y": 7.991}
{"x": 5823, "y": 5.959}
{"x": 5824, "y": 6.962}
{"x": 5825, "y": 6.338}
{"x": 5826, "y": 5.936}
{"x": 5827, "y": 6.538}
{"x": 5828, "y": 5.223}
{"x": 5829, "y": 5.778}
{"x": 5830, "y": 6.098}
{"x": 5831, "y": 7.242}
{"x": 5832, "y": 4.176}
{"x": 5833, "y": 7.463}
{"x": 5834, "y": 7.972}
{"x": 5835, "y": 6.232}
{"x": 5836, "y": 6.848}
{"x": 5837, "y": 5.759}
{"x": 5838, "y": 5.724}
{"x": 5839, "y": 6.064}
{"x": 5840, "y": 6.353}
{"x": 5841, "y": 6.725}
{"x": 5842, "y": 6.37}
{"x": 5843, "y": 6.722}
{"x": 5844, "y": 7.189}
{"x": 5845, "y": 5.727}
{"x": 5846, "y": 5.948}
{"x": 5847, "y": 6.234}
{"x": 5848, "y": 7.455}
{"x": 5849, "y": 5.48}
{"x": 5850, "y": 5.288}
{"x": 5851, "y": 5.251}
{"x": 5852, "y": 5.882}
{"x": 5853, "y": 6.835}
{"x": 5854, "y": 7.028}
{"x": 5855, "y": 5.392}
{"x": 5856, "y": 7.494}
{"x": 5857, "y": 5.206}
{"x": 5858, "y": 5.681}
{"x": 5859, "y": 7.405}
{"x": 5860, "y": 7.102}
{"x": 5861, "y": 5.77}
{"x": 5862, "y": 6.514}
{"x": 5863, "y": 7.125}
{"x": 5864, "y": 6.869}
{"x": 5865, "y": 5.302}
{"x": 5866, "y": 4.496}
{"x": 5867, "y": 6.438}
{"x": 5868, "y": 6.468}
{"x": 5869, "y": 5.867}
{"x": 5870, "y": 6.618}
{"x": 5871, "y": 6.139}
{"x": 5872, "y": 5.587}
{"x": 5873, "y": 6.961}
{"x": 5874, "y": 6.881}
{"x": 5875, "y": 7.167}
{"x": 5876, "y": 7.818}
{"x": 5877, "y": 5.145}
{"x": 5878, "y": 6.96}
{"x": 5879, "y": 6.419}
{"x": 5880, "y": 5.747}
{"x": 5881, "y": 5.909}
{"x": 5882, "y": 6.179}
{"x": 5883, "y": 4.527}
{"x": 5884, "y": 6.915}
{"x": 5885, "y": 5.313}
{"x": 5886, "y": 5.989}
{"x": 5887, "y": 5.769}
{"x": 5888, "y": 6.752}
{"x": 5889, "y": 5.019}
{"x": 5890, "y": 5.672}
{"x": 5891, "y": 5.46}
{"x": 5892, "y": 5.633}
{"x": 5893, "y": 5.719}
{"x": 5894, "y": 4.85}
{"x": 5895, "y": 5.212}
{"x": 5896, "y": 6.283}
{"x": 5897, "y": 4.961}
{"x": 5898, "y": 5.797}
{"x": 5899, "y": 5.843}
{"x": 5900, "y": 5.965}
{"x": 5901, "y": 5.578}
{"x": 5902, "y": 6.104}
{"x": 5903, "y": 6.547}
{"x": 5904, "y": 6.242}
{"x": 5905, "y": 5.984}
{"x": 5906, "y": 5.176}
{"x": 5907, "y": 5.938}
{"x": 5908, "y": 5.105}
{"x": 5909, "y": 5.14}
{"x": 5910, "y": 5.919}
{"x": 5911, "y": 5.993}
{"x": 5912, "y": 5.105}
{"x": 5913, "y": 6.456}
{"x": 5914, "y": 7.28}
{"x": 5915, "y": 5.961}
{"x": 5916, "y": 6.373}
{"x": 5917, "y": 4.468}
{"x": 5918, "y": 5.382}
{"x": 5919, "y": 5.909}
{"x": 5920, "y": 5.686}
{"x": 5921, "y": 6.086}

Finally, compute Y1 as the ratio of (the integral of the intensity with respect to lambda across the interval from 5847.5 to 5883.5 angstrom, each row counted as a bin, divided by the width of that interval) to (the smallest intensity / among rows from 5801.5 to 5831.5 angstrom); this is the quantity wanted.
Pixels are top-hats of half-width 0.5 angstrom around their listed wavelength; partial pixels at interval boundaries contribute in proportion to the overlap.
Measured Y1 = 1.32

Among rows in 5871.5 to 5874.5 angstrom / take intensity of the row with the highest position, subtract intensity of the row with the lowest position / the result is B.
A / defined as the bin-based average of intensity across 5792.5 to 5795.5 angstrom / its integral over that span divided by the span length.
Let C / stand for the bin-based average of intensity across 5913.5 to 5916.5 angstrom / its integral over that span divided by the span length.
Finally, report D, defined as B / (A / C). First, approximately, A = 5.9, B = 1.3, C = 6.54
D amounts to 1.4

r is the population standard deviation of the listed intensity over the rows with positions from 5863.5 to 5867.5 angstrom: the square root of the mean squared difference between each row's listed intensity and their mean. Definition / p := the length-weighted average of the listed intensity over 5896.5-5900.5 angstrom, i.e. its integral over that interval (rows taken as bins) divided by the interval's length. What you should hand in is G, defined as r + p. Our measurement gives 6.6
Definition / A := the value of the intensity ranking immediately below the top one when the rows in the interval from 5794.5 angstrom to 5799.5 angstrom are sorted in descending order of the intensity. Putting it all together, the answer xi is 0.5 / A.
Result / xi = 0.0751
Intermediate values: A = 6.662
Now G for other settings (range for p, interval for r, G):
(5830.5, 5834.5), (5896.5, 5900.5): 7.1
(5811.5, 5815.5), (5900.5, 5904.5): 6.6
